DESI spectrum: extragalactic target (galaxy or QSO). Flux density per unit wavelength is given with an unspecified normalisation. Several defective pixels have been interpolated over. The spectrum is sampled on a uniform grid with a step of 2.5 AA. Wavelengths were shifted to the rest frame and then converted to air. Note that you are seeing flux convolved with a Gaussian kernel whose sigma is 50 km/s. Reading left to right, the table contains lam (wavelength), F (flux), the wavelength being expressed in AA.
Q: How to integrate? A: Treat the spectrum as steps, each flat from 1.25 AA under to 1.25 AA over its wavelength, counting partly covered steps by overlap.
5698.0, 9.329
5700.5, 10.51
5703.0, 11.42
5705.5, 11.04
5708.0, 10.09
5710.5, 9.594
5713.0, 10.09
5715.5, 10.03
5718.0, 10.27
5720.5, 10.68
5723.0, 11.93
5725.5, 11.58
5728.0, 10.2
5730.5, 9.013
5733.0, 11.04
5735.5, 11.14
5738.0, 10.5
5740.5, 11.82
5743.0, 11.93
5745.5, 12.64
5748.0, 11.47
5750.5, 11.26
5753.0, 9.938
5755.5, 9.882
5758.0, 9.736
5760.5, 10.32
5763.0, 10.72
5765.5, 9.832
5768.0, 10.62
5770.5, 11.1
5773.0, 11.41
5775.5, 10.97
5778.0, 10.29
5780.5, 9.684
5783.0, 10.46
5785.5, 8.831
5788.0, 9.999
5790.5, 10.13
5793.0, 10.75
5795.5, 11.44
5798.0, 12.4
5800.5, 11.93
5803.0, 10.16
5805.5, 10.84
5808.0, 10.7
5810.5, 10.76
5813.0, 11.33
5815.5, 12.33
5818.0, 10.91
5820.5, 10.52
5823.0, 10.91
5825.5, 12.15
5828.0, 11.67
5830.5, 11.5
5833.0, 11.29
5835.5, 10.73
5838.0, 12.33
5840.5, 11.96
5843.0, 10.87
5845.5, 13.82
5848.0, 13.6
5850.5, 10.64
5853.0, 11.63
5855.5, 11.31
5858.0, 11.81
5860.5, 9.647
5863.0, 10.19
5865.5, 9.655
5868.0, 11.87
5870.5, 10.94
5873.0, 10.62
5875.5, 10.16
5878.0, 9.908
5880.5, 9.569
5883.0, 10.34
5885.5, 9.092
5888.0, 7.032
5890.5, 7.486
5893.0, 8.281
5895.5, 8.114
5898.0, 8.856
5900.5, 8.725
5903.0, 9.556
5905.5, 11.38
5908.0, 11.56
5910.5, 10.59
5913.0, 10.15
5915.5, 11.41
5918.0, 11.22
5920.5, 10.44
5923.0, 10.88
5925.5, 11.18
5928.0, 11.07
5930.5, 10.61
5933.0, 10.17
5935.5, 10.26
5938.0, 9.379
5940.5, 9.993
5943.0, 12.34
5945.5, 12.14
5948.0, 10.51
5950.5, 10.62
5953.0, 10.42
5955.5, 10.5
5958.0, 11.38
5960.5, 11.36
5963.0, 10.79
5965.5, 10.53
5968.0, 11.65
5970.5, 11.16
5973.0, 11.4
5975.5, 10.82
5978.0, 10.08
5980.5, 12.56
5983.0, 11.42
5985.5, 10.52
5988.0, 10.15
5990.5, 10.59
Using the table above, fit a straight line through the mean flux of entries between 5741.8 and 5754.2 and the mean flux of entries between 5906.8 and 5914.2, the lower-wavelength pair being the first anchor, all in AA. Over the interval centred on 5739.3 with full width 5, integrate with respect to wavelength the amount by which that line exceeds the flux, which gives 2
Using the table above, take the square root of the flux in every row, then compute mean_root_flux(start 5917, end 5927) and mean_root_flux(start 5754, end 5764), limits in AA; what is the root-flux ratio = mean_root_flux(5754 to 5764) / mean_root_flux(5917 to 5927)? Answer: 0.96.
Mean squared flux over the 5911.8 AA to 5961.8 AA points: 117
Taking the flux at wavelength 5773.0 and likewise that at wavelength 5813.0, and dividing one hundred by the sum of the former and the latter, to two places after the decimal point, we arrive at 4.40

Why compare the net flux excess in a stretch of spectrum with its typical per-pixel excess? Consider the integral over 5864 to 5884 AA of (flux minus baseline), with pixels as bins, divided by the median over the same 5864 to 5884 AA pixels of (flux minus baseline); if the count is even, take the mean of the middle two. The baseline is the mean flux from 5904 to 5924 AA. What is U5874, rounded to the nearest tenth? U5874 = 16.2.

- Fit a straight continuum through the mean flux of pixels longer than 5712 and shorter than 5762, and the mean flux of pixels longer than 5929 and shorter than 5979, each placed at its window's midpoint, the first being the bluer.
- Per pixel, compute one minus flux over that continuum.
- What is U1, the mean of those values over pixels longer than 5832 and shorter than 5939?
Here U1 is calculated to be 0.03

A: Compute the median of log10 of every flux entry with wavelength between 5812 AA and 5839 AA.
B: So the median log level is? 1.054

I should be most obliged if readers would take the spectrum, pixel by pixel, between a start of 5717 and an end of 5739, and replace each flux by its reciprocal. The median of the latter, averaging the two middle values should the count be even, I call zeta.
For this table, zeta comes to 0.0936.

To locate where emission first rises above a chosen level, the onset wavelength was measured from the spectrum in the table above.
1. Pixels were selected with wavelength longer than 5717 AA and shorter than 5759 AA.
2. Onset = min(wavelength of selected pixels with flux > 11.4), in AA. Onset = 5723.0 AA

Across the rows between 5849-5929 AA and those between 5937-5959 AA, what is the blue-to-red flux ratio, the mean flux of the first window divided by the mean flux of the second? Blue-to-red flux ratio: 0.940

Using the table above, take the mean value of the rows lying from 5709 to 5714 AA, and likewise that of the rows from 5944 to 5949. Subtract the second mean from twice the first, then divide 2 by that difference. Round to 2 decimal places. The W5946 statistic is 0.24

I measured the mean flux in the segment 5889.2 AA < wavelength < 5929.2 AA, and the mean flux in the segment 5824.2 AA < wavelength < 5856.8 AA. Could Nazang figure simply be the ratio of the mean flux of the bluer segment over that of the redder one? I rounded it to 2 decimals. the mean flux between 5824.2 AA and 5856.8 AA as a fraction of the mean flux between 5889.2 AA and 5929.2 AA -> 1.17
